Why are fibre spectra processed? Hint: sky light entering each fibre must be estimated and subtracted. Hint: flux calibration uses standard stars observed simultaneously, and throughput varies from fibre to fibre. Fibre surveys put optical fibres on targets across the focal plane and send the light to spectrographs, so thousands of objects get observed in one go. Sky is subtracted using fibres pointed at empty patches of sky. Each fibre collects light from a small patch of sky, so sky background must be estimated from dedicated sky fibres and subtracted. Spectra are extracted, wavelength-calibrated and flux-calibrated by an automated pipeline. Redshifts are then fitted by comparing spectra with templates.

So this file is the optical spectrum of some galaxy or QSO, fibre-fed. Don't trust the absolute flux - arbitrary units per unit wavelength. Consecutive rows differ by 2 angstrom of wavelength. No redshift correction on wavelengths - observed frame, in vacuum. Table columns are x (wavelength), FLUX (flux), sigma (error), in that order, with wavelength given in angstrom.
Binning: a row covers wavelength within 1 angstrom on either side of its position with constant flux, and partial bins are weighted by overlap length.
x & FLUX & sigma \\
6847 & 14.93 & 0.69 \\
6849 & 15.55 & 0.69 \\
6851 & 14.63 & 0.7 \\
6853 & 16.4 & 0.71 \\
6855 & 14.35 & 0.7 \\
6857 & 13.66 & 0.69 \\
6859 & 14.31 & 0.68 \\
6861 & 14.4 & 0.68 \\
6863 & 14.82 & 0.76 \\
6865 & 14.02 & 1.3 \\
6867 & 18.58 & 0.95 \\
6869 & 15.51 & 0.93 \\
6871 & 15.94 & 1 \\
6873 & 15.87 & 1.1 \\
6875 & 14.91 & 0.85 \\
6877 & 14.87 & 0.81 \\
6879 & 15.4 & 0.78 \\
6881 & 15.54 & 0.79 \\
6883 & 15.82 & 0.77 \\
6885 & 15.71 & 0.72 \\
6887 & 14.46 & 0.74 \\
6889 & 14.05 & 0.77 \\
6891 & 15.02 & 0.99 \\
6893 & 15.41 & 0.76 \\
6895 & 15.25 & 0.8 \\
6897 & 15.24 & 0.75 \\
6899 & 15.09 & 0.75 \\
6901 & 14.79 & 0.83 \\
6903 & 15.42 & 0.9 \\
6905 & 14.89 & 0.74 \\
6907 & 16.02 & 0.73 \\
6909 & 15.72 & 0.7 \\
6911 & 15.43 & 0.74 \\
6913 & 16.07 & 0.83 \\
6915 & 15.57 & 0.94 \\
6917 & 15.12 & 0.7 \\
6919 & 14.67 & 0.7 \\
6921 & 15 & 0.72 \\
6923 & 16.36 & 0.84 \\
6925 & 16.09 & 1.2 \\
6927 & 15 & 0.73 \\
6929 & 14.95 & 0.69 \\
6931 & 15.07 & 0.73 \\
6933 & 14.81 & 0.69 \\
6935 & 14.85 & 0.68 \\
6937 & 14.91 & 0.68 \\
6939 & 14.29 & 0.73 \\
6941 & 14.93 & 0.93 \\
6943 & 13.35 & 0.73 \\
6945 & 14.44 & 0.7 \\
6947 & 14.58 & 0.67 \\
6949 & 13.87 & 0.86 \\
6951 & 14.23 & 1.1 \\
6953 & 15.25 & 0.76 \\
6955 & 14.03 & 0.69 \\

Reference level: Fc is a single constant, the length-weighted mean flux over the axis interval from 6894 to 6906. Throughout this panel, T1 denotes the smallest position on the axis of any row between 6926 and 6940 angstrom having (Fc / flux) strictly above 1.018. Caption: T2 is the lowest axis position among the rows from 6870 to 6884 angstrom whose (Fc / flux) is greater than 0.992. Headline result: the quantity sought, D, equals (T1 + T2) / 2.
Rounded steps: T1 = 6933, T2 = 6875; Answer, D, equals 6904 angstrom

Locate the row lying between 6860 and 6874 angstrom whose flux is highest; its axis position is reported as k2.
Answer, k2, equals 6867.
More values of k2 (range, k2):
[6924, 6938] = 6925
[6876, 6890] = 6883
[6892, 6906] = 6903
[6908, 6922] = 6913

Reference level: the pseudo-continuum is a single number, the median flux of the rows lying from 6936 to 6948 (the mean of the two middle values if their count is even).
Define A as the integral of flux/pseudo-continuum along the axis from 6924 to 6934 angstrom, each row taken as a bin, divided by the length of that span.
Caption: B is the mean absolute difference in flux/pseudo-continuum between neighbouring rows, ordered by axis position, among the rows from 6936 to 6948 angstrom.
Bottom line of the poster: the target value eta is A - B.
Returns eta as 0.99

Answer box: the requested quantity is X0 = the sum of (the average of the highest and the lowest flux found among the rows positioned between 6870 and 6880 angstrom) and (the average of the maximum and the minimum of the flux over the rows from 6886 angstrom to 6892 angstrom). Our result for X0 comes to 29.9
